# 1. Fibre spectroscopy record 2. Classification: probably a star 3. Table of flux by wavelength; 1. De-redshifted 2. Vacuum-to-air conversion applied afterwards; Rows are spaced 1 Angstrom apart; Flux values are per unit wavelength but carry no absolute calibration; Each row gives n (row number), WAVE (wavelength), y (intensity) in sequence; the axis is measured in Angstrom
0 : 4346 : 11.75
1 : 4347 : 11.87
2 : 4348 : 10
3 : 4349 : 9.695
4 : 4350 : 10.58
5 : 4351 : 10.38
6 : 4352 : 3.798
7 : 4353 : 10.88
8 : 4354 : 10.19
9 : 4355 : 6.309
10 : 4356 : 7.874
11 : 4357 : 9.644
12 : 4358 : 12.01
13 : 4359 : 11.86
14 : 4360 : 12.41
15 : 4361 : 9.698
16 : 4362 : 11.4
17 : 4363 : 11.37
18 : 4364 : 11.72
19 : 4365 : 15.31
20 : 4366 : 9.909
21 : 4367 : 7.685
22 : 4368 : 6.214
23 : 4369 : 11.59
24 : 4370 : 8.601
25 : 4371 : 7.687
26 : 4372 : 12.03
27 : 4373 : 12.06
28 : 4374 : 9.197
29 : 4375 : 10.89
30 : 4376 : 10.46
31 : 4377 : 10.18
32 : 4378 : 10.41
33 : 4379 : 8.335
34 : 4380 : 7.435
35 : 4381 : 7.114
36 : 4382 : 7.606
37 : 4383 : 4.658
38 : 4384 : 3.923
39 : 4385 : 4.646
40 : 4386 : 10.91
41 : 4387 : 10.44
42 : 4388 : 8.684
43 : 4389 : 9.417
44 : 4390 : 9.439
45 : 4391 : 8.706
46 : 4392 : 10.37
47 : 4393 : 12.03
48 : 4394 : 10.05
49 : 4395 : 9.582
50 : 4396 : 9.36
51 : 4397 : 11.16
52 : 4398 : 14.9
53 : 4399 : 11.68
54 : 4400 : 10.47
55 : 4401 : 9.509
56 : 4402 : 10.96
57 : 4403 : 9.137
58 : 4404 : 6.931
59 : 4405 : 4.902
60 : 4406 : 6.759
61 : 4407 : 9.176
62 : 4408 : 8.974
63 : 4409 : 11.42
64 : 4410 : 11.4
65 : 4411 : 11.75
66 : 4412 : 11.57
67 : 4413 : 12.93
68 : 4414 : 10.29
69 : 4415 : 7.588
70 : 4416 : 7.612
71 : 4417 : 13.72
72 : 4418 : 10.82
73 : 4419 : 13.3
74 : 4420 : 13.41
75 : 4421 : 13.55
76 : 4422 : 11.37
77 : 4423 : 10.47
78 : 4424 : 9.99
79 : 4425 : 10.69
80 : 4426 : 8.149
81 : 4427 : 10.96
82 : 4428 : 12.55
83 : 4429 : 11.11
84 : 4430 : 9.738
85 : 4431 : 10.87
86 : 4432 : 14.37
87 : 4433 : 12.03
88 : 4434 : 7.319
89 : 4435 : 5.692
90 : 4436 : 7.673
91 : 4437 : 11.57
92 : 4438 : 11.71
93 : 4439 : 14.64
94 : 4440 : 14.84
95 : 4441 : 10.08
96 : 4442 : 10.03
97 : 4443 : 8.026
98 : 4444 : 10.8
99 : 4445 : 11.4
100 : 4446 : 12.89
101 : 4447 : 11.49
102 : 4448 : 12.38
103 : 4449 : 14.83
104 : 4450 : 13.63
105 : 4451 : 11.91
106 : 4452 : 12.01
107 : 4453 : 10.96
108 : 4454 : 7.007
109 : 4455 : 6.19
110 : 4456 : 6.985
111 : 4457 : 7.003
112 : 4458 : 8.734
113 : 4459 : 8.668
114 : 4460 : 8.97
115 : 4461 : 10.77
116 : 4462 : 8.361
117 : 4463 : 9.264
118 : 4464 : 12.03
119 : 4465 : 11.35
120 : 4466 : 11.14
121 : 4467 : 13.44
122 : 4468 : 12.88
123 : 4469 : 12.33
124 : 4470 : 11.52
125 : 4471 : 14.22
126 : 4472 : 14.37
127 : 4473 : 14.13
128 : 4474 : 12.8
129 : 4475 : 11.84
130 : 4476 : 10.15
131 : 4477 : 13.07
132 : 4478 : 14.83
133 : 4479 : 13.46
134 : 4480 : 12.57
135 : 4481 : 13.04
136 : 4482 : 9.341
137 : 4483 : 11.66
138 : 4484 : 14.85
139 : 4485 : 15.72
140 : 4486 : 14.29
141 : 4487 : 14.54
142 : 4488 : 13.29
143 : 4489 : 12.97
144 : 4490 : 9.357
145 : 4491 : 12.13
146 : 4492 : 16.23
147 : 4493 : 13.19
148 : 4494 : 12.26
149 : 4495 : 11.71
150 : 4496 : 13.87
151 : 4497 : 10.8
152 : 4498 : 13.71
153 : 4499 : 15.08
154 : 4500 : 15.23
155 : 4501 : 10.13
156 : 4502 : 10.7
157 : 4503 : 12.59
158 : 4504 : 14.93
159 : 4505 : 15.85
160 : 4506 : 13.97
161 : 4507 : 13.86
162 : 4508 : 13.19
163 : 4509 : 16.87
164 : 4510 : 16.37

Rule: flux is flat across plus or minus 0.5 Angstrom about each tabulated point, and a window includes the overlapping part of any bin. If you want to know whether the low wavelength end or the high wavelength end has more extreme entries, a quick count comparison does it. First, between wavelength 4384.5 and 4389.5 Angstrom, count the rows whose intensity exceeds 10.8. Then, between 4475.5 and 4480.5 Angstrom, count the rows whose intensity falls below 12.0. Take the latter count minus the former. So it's 0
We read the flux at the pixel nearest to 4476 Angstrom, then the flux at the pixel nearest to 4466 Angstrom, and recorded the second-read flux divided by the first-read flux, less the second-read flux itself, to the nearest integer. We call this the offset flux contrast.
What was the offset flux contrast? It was -10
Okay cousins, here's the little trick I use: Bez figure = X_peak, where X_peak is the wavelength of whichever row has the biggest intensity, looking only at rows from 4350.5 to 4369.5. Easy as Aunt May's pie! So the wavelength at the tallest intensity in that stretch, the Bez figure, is 4365 Angstrom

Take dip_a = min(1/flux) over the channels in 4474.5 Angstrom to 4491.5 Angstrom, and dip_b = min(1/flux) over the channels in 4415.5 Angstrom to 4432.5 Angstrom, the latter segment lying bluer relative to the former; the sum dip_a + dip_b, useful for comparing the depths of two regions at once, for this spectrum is 0.133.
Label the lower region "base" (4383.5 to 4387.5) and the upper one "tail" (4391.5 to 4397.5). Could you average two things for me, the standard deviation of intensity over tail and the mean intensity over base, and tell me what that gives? 4.2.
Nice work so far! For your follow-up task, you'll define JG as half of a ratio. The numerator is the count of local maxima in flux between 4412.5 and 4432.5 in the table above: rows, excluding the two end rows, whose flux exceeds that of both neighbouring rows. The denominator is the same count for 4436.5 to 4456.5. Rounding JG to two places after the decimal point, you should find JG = 0.50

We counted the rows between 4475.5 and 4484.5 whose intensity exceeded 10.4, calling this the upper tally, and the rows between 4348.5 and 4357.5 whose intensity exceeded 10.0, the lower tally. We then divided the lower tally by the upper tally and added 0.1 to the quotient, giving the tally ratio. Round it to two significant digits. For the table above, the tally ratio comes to 0.67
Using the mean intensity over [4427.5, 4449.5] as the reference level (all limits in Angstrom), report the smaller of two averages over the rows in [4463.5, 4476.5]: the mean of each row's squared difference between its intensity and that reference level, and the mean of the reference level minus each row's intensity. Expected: -1.3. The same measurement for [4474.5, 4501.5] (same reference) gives -1.8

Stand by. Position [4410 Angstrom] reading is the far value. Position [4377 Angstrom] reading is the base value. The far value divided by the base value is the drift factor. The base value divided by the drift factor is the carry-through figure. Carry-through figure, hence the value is 9.1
